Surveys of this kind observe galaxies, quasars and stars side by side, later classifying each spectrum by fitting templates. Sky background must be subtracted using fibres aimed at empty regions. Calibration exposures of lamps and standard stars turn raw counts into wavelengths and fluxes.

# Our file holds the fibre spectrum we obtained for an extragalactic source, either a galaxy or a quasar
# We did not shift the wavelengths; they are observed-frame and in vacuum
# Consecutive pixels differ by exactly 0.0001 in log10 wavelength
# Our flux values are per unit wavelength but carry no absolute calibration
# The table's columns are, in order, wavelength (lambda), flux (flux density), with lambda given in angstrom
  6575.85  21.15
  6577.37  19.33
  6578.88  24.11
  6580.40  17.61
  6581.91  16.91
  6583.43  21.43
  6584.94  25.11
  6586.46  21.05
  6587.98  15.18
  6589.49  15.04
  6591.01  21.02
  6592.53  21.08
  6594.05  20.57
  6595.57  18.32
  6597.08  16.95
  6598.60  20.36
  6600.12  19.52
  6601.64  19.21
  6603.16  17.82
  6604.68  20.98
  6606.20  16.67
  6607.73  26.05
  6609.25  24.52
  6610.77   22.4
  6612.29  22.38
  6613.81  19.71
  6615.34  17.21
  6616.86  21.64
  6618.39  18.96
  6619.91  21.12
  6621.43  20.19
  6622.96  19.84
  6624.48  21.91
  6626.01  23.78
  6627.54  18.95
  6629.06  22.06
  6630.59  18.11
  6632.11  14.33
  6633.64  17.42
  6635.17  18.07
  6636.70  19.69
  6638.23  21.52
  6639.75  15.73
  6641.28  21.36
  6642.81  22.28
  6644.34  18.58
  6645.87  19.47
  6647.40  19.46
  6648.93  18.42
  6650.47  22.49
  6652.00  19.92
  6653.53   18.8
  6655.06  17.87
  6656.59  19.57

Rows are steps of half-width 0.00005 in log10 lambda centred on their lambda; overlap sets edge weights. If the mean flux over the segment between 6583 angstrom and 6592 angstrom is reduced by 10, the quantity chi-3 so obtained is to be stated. 9.8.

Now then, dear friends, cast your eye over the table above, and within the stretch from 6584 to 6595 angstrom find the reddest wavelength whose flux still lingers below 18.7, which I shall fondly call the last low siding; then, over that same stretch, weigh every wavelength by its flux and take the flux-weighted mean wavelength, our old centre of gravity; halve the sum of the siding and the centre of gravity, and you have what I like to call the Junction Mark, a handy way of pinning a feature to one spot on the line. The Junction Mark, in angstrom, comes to 6589.5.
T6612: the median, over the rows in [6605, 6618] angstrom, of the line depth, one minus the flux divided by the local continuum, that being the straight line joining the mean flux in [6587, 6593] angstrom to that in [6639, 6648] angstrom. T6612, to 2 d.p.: -0.18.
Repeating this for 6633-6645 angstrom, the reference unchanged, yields 0.01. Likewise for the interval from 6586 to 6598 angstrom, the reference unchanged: -0.07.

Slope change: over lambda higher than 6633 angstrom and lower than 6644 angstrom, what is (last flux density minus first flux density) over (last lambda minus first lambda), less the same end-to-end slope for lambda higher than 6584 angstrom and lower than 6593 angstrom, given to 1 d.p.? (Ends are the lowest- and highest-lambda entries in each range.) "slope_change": 1.1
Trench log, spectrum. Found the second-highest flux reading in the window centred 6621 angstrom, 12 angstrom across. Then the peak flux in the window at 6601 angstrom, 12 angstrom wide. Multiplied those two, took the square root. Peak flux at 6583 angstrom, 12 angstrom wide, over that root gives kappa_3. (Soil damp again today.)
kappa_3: 1.17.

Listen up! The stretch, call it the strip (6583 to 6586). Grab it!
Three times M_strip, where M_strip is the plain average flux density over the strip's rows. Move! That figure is 69.8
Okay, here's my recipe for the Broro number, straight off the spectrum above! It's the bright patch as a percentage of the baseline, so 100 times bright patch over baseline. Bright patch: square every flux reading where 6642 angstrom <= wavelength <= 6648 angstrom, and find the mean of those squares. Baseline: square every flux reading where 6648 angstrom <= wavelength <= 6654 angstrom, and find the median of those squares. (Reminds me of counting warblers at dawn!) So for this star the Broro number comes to 107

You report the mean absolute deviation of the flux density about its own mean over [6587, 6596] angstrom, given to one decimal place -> 2.4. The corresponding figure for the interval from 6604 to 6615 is 2.3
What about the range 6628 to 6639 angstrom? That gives 2.0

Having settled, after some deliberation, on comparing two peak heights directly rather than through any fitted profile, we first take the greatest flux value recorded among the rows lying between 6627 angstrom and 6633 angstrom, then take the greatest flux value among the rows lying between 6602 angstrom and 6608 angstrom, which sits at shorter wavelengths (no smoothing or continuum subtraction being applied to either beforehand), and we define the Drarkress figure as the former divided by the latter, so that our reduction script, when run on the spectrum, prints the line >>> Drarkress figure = 0.85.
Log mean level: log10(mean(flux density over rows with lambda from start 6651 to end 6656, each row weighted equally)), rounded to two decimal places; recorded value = 1.28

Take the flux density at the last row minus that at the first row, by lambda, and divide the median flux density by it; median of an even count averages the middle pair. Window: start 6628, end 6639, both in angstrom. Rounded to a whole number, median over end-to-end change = -34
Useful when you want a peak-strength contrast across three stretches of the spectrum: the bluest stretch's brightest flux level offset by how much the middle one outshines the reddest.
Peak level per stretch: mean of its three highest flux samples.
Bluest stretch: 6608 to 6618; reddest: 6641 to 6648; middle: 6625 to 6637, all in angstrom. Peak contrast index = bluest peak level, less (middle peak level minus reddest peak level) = 22.3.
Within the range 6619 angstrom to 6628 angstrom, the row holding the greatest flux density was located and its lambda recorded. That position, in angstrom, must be 6626.01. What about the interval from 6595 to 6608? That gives 6607.73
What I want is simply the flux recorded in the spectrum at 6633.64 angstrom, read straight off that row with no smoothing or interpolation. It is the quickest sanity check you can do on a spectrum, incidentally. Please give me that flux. 17.42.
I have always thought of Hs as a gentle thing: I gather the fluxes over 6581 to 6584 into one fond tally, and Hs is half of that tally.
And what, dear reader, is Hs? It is 19.2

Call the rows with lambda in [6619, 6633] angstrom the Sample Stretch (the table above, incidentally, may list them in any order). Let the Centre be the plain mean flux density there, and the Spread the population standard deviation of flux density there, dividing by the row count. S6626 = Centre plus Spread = 22.6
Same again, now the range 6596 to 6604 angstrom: 20.0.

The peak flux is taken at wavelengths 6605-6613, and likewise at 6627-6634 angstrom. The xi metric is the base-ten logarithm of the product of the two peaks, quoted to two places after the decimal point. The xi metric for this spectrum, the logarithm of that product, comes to 2.76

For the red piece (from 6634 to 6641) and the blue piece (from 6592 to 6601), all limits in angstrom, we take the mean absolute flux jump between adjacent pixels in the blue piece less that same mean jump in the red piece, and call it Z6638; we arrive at -1.4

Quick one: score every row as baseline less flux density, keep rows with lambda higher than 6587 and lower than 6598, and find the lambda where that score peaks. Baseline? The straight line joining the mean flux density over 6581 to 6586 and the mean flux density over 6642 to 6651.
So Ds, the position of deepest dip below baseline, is 6589.49 angstrom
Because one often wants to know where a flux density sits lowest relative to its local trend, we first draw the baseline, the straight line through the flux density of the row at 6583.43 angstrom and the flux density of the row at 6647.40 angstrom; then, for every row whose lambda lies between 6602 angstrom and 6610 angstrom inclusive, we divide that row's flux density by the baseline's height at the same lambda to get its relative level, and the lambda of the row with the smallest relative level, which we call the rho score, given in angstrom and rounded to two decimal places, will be 6606.20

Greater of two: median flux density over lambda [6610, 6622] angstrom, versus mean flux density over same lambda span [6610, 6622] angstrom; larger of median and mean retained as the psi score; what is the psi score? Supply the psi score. 20.7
